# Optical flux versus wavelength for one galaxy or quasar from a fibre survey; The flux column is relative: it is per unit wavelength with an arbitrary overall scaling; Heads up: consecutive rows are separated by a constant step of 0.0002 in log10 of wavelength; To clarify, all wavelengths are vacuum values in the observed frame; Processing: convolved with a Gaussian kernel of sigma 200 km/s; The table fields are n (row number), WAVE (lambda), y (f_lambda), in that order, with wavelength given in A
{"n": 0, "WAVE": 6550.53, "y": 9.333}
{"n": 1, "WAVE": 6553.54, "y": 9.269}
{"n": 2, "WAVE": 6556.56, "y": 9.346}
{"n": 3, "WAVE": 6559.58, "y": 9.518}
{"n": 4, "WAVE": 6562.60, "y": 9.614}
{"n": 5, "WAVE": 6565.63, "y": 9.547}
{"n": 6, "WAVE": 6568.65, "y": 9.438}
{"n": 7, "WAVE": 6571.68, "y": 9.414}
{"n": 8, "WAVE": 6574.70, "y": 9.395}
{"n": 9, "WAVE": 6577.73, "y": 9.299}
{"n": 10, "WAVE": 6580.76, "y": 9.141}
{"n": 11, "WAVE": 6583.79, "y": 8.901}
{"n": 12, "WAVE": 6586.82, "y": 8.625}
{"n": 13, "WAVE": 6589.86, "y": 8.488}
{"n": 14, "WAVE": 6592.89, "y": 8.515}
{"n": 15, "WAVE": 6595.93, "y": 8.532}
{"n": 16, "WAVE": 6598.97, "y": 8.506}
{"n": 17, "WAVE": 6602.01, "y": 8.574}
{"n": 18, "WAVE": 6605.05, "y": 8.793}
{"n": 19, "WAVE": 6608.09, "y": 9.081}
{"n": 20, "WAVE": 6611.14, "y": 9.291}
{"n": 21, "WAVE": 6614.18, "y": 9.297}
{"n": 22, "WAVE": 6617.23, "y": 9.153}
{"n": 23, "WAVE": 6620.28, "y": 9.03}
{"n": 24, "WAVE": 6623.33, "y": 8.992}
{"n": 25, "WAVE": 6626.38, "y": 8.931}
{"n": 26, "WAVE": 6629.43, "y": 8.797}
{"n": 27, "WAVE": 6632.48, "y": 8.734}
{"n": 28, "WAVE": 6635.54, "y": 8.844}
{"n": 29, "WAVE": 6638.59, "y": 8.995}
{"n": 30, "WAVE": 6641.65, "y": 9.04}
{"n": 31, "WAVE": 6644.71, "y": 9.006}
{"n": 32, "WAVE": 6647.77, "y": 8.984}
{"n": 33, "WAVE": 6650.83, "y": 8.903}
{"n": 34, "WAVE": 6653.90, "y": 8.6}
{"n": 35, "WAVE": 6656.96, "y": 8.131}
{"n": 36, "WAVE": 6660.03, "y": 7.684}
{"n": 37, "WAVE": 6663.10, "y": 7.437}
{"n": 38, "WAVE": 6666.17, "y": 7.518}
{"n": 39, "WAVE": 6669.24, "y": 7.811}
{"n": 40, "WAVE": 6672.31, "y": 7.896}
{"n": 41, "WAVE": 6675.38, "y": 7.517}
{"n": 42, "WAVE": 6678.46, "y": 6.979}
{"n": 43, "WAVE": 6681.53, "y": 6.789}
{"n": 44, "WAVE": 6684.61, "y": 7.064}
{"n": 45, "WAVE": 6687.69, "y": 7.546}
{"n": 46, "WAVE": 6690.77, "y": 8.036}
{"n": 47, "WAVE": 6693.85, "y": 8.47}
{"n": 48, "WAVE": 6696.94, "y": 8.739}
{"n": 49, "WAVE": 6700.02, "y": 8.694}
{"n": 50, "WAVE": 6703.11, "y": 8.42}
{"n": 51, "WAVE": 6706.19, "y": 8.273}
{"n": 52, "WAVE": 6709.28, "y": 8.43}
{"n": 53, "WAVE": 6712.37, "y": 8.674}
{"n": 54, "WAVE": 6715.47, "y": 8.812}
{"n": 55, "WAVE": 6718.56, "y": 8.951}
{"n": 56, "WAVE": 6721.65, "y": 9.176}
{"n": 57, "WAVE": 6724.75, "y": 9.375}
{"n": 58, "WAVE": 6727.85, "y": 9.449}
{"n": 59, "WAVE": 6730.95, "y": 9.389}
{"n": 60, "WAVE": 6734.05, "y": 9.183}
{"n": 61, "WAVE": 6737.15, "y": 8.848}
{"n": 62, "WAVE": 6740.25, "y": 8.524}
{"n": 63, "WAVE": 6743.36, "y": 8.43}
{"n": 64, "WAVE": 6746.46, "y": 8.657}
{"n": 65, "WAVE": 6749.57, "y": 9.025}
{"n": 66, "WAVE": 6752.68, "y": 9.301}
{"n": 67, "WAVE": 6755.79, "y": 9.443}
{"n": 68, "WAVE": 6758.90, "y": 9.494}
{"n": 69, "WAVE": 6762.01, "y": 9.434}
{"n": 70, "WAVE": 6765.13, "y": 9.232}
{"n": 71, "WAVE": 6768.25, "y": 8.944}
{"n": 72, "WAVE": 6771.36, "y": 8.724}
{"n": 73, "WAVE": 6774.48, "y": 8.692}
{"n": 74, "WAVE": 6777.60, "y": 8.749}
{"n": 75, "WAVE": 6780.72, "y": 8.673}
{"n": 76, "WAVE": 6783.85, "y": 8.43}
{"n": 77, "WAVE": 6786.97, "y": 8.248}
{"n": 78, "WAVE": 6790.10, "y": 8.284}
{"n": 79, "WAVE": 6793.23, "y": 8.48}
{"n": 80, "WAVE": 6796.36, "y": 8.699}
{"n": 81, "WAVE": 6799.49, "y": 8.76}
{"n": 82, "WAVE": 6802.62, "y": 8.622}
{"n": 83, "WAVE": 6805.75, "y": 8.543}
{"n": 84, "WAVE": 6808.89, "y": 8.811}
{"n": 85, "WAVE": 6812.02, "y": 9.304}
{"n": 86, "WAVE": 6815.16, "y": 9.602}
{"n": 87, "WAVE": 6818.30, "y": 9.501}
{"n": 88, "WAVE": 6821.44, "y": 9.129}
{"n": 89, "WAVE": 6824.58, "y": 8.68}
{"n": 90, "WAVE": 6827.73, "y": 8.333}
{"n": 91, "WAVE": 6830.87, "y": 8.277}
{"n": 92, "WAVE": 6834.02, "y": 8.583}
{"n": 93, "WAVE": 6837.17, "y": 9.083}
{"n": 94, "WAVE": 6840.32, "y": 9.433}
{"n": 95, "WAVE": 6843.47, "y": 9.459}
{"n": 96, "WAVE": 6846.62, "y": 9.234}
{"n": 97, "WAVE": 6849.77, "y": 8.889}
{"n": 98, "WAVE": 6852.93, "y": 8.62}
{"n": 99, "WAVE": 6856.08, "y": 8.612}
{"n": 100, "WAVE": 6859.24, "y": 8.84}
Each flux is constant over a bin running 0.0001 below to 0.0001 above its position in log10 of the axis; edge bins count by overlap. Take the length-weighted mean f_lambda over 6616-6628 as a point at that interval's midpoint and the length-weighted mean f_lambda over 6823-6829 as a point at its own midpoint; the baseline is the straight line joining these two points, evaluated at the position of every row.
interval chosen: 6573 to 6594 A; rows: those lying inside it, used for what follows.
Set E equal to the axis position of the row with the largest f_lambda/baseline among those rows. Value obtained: 6574.70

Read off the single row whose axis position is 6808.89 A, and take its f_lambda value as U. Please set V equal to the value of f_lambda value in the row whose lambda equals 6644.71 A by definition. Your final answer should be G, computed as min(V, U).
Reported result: 8.8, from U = 8.811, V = 9.006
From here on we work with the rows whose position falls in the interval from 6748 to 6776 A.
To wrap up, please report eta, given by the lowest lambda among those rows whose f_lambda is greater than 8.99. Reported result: 6749.57 A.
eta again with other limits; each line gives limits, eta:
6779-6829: 6812.02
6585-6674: 6608.09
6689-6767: 6721.65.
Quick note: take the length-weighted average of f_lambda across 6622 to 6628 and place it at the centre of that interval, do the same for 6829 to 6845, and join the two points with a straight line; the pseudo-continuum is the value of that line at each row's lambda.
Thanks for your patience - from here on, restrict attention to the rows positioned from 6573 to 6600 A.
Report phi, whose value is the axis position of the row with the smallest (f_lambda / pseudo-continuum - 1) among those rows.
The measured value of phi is 6589.86 A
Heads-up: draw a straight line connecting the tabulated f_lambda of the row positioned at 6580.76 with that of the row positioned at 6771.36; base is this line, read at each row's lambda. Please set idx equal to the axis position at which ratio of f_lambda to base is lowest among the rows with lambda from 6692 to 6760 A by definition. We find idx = 6706.19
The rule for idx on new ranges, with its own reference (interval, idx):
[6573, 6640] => 6589.86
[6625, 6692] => 6681.53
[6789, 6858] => 6790.10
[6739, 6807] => 6786.97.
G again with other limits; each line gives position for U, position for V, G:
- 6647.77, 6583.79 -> 8.9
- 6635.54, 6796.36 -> 8.7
